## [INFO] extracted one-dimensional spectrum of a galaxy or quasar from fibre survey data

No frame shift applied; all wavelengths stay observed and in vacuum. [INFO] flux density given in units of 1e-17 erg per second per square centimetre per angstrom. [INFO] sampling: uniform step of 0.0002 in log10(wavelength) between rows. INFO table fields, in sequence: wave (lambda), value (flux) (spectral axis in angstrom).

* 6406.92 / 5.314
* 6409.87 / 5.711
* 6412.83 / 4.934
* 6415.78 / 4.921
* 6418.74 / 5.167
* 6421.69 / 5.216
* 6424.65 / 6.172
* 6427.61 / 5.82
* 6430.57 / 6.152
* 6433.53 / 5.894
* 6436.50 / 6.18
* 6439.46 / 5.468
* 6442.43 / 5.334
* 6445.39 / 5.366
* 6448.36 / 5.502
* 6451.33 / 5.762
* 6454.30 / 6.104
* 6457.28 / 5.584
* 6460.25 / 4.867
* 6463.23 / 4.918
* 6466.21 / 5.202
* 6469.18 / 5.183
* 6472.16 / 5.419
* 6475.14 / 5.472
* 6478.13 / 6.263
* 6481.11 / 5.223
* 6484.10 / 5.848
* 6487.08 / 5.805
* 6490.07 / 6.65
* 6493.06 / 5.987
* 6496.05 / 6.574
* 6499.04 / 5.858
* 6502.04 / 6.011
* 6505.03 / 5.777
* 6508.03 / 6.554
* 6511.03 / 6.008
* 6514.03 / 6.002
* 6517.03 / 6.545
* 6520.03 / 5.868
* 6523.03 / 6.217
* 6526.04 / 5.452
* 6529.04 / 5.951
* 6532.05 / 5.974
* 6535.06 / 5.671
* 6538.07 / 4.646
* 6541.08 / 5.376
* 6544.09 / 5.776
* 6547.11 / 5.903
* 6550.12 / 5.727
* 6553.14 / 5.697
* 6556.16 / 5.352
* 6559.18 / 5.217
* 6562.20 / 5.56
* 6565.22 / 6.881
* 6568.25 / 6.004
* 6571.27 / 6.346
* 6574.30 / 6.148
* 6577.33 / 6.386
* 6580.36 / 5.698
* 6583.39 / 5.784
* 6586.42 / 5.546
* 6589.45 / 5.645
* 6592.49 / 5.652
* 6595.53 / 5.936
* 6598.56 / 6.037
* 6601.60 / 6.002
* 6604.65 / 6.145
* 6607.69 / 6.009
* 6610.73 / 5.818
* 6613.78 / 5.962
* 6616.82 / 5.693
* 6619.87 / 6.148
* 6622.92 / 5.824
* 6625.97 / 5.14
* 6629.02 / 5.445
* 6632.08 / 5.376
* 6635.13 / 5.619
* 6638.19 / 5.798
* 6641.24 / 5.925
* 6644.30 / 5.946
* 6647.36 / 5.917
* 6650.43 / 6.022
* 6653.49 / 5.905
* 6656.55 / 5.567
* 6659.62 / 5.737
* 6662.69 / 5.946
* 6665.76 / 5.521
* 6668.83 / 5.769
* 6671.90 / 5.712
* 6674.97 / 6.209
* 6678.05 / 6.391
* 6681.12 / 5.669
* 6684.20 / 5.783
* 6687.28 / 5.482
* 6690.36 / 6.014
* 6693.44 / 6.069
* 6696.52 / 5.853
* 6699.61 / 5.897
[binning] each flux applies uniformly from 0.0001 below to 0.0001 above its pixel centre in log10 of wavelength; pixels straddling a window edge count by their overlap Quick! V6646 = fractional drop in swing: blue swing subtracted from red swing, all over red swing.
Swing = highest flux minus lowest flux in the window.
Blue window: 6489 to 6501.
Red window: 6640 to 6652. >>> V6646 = -6.5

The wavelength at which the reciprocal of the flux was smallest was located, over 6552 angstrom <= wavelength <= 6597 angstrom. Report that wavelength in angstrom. 6565.22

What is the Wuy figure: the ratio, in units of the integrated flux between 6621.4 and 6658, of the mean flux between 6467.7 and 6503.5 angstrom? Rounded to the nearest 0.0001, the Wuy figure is 0.0280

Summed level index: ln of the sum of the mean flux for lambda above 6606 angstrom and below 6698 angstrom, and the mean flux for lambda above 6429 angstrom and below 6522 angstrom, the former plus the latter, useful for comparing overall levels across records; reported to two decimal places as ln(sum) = 2.45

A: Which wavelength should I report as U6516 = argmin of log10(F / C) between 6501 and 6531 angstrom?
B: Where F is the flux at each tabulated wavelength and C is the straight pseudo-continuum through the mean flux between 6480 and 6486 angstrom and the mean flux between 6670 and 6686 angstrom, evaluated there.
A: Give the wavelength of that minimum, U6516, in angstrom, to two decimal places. 6526.04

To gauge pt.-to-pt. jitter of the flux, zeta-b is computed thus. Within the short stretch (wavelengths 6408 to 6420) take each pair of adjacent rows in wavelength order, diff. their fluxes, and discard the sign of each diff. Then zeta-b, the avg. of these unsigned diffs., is 0.35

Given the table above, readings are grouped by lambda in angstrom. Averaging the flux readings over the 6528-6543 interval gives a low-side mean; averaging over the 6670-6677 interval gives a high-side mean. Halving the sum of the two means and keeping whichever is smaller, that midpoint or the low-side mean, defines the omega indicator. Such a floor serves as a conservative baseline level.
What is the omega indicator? 5.52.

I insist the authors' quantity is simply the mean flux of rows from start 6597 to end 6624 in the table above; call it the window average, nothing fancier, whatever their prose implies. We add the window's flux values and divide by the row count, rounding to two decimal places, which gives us 5.96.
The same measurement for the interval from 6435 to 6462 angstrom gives 5.57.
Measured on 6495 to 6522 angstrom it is 6.13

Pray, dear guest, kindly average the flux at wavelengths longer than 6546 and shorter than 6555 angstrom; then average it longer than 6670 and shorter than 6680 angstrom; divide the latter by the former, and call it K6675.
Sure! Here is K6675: 1.06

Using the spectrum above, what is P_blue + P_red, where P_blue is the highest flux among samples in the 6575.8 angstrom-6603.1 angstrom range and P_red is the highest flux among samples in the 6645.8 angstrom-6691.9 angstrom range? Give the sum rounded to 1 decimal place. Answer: 12.8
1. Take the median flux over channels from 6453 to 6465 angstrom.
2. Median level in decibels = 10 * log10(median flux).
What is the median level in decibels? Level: 7.20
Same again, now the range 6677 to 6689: 7.58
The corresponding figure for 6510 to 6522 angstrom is 7.79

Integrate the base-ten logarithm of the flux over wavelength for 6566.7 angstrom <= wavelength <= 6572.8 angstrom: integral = 5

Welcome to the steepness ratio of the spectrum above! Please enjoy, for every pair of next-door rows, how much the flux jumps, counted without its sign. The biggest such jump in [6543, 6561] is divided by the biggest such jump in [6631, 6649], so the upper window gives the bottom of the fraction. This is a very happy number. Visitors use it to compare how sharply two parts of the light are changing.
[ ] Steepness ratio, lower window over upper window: 1.4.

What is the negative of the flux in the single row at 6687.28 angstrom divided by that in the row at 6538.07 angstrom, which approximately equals -1.18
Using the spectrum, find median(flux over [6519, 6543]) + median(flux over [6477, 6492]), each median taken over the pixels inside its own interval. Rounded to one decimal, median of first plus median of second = 11.6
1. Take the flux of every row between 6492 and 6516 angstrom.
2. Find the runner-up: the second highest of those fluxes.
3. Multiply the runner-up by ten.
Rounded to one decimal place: 65.5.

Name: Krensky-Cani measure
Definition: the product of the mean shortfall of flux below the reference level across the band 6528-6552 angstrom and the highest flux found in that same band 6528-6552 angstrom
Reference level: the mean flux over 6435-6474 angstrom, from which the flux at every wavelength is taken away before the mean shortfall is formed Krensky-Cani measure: -1.0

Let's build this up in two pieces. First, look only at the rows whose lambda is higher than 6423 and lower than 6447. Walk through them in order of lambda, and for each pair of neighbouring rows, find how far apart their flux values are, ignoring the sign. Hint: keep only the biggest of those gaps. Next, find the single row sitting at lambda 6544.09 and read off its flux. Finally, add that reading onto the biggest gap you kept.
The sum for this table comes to 6.49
